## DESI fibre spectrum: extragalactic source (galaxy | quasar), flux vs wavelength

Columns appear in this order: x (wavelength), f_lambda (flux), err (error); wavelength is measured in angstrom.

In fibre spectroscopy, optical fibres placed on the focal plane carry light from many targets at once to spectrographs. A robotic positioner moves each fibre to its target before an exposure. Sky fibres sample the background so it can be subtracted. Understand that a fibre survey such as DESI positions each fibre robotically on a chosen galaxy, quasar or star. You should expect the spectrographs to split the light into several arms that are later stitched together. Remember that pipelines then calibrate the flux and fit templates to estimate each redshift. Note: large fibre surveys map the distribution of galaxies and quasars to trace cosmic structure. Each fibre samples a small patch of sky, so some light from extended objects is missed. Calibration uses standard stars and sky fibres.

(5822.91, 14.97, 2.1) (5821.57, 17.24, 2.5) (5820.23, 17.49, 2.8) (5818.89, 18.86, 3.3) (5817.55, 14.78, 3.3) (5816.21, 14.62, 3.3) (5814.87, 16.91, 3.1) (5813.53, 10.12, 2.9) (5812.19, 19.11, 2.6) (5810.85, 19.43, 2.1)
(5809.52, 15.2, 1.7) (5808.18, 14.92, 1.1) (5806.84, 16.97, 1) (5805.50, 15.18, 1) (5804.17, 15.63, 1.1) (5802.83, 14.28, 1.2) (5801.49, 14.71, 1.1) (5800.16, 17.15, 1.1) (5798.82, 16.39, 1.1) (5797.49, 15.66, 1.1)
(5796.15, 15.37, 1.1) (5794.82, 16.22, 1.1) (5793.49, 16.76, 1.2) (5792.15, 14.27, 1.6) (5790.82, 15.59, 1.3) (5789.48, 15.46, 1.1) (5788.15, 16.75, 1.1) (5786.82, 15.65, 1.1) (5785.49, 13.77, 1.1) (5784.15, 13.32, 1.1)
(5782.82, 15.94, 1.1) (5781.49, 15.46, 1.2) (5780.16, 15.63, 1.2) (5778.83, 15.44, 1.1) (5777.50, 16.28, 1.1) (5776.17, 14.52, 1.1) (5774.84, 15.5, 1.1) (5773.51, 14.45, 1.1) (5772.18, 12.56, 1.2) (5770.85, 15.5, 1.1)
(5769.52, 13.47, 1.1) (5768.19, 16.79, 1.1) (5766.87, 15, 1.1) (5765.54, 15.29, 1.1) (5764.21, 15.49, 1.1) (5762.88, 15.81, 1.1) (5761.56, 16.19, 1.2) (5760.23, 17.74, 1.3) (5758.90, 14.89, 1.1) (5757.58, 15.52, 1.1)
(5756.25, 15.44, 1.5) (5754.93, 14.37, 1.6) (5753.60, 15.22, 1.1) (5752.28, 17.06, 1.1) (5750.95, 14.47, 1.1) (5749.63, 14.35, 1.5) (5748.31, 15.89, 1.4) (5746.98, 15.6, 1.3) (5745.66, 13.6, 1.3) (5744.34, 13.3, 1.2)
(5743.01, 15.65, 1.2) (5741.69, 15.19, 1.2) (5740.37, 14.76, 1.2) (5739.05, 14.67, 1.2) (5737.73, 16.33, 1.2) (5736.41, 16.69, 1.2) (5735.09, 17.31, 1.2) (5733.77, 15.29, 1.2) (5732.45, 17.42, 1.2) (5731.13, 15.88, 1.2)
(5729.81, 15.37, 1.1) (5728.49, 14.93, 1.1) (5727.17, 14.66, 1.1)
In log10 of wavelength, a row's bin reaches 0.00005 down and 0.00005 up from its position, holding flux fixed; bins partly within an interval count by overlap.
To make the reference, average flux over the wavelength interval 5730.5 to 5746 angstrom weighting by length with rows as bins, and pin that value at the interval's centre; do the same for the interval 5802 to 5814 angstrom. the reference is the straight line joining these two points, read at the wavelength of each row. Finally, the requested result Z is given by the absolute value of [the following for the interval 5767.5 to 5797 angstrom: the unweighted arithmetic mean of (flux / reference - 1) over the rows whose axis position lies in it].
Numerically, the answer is 0.028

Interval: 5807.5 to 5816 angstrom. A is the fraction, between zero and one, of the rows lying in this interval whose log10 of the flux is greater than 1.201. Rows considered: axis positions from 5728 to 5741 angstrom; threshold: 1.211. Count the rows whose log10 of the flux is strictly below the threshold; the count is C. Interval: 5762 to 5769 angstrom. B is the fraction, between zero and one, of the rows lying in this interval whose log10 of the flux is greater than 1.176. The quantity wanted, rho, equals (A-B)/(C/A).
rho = -0.042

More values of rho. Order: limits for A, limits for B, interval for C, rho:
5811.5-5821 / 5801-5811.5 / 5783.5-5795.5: -0.004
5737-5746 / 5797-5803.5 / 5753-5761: -0.013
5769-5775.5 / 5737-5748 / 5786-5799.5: 0.000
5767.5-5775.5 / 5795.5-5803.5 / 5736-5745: -0.017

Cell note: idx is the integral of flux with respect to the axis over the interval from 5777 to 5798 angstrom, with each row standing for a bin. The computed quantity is 325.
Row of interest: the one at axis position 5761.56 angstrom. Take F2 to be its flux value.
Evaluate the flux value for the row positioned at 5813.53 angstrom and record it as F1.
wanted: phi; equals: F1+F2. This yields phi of 26.3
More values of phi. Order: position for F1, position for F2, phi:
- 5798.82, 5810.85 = 35.8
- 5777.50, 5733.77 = 31.6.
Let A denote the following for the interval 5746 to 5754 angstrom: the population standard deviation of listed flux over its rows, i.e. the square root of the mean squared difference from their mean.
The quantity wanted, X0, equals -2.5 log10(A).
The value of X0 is 0.1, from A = 0.9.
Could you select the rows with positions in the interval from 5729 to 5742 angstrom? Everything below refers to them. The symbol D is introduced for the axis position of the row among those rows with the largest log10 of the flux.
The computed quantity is 5732.45 angstrom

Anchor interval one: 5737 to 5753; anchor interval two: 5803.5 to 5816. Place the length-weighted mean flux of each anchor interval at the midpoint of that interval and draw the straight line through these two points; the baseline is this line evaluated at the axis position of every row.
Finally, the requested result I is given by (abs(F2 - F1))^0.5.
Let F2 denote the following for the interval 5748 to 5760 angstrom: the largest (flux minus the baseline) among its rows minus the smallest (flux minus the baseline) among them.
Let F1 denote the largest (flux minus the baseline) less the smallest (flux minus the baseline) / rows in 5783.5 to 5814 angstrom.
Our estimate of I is 2.6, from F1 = 9.3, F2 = 2.7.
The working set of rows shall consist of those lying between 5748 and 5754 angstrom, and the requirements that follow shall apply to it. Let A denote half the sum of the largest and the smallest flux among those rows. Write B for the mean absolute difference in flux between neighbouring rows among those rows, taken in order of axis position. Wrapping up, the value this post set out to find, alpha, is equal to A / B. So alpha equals 10.3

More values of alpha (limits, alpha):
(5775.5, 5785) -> 14.7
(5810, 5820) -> 3.9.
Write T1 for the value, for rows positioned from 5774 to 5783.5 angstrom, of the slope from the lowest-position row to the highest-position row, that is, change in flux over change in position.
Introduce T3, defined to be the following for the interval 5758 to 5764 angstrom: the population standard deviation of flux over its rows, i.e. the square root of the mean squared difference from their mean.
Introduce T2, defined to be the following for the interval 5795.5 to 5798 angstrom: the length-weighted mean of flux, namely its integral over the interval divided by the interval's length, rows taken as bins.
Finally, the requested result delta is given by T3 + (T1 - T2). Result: -14.4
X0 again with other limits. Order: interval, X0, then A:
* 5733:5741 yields 0.0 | 1.0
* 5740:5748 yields 0.1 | 0.9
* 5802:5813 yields -0.7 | 1.8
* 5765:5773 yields -0.4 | 1.4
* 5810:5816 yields -1.4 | 3.7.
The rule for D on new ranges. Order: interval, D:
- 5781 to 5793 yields 5788.15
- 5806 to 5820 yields 5810.85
